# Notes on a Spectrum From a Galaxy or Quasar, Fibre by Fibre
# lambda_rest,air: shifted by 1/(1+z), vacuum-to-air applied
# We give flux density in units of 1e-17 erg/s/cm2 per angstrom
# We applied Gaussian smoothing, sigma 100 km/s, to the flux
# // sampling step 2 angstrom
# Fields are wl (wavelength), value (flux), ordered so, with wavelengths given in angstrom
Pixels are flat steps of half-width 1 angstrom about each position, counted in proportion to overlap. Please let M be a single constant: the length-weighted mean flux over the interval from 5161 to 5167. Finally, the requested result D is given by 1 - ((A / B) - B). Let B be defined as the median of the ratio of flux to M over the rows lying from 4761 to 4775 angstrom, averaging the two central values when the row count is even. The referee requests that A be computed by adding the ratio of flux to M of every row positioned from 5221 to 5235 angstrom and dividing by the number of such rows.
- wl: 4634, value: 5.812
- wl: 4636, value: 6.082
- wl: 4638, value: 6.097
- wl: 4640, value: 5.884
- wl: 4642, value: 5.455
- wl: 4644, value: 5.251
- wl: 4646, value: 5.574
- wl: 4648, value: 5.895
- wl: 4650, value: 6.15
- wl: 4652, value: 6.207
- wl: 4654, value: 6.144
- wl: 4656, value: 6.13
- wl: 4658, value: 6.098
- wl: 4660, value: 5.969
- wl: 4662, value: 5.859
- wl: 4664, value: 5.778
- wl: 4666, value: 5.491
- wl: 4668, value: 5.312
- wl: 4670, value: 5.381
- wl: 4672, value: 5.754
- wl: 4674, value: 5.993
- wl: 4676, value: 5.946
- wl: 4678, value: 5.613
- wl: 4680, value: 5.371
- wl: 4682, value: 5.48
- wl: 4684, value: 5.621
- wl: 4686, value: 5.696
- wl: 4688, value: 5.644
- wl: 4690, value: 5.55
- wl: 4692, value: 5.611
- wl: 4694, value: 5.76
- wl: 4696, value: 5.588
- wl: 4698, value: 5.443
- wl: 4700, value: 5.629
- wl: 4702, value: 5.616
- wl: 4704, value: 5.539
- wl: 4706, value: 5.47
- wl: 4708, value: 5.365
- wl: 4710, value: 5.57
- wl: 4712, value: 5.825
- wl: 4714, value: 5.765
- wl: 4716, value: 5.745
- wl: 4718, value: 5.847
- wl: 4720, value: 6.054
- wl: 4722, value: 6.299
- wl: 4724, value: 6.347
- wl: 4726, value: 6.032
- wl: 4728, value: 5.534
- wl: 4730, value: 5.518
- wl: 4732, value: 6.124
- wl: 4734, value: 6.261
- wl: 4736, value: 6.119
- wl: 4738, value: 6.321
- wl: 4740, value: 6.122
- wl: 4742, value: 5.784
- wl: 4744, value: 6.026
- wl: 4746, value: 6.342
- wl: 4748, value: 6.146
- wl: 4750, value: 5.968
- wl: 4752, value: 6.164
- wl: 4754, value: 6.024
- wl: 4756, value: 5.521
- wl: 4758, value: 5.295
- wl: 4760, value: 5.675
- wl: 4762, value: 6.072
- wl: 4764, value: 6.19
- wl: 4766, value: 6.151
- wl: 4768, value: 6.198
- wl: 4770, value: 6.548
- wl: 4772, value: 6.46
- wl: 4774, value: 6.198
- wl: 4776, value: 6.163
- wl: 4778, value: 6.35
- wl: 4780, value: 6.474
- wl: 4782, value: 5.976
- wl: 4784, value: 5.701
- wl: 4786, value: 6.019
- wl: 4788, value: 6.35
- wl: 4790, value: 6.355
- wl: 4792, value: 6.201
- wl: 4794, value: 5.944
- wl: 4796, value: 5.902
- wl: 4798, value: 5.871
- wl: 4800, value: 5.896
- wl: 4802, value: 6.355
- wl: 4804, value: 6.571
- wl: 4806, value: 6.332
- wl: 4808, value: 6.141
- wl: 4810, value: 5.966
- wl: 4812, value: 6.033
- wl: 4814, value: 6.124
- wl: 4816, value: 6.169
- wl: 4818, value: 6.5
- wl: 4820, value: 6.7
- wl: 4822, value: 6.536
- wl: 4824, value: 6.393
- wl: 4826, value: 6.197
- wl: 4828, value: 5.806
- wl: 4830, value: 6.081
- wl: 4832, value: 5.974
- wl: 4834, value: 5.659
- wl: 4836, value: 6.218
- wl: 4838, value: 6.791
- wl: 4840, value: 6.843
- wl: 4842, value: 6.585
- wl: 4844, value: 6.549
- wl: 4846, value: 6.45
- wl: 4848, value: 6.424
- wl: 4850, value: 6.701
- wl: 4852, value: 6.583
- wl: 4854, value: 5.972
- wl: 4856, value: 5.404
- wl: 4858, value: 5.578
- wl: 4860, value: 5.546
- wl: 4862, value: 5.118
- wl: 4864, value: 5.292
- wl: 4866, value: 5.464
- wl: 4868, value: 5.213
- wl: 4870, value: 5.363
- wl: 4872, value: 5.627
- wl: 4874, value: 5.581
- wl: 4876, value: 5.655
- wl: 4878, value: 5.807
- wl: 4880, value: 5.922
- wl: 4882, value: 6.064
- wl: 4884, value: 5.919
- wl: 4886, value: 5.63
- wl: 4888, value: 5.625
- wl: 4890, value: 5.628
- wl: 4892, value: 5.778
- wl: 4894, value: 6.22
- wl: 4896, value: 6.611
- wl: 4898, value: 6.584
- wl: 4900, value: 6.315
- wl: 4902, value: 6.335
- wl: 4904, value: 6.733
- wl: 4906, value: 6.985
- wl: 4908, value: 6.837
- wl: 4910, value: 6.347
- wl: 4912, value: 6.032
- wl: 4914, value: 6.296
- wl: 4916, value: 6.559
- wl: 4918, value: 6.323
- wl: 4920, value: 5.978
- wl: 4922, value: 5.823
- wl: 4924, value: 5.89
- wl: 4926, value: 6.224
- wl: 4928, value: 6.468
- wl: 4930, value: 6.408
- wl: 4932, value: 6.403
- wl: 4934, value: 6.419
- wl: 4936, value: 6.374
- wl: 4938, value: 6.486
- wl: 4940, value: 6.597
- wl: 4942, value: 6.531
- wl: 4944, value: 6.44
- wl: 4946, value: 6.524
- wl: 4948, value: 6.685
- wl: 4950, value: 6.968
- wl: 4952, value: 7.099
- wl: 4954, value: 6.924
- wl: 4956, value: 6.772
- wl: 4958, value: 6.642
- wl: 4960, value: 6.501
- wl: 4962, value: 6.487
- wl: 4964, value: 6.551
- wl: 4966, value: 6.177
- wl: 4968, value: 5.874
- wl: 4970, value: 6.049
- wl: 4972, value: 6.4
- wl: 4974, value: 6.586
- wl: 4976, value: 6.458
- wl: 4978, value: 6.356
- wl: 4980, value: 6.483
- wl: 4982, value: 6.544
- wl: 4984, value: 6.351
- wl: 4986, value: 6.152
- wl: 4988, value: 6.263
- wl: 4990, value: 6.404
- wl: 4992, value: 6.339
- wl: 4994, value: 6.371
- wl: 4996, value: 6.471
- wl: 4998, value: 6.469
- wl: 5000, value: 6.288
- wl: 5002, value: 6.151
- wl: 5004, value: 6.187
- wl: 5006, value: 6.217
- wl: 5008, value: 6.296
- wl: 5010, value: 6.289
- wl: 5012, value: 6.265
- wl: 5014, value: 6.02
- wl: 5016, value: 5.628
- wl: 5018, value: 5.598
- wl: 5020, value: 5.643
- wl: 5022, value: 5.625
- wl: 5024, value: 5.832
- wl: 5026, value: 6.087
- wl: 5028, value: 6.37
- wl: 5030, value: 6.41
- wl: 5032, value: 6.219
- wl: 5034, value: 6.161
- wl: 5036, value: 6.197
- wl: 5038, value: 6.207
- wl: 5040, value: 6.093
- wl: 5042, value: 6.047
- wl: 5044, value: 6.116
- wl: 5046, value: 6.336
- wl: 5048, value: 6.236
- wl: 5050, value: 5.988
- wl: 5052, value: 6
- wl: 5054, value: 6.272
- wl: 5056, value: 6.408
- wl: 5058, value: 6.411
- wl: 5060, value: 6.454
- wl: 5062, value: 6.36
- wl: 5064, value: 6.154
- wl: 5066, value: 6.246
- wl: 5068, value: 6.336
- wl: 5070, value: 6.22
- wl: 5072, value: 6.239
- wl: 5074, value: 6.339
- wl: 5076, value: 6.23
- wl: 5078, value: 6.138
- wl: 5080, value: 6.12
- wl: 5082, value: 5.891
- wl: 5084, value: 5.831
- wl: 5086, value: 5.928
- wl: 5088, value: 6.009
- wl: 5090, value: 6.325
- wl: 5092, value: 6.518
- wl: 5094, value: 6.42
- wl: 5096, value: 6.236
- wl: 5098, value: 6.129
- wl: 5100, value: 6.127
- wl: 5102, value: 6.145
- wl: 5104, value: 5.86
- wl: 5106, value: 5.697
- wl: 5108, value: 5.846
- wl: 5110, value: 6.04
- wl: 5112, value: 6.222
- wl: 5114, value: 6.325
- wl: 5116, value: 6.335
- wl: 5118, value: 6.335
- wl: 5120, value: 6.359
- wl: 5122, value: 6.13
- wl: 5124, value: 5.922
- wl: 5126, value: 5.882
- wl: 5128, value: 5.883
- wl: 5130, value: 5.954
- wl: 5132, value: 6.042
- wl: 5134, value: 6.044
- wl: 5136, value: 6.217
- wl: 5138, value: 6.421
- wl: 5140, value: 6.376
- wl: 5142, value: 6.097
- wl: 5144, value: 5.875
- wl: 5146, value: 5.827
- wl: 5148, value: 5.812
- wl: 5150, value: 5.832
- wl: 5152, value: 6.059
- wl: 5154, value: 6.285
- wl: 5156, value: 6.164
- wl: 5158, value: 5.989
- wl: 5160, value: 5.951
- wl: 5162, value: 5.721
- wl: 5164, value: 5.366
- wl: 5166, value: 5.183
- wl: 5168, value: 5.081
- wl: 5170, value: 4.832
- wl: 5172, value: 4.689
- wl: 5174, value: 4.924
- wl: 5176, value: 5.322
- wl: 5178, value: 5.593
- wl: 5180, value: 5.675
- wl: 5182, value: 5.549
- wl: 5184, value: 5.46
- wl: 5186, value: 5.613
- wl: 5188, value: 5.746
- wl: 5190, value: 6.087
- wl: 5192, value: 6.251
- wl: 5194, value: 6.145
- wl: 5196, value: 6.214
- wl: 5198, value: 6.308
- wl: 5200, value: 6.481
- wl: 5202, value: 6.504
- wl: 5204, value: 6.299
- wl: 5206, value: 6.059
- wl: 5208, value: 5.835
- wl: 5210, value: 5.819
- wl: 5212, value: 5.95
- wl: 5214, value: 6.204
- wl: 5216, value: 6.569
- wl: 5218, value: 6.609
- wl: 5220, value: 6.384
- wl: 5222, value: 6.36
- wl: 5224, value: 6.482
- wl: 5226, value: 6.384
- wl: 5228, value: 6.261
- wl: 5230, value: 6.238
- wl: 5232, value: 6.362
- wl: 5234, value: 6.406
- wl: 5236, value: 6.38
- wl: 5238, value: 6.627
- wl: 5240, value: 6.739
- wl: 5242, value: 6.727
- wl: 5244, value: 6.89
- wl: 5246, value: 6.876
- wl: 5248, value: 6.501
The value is 1.12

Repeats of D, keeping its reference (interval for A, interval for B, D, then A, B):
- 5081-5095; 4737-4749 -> 1.13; 1.131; 1.13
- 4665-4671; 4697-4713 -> 1.05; 0.995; 1.02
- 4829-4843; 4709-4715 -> 0.97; 1.163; 1.06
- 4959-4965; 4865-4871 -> 0.77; 1.201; 0.99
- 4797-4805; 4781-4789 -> 1.08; 1.138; 1.11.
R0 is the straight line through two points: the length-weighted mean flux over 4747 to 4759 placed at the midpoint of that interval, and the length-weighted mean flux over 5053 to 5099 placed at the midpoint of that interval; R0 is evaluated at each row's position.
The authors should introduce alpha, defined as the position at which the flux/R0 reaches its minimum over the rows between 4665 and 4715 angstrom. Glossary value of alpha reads 4668 angstrom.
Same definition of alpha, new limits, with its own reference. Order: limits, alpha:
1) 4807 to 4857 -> 4856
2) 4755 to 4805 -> 4758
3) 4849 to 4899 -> 4862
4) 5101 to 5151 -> 5106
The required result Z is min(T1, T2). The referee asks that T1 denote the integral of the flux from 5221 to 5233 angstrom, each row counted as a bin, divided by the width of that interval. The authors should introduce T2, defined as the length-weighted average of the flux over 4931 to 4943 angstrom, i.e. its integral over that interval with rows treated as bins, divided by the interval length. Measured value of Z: 6.35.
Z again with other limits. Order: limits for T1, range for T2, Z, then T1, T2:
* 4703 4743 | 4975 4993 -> 5.88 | 5.9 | 6.37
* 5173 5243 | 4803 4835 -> 6.13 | 6.1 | 6.20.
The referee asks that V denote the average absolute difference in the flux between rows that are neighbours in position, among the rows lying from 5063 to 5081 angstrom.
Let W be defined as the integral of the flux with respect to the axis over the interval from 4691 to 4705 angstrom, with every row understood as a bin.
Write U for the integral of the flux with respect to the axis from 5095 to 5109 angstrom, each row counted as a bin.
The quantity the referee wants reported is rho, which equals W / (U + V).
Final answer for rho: 0.9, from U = 84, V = 0.08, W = 78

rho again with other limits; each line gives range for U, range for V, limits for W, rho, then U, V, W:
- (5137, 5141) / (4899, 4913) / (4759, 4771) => 2.8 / 26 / 0.27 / 74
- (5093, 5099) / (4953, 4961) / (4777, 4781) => 0.7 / 38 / 0.14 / 26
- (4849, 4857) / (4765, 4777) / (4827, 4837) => 1.2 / 49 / 0.16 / 59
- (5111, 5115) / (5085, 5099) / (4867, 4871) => 0.8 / 25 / 0.16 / 21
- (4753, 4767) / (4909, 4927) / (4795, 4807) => 0.9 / 82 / 0.25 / 74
